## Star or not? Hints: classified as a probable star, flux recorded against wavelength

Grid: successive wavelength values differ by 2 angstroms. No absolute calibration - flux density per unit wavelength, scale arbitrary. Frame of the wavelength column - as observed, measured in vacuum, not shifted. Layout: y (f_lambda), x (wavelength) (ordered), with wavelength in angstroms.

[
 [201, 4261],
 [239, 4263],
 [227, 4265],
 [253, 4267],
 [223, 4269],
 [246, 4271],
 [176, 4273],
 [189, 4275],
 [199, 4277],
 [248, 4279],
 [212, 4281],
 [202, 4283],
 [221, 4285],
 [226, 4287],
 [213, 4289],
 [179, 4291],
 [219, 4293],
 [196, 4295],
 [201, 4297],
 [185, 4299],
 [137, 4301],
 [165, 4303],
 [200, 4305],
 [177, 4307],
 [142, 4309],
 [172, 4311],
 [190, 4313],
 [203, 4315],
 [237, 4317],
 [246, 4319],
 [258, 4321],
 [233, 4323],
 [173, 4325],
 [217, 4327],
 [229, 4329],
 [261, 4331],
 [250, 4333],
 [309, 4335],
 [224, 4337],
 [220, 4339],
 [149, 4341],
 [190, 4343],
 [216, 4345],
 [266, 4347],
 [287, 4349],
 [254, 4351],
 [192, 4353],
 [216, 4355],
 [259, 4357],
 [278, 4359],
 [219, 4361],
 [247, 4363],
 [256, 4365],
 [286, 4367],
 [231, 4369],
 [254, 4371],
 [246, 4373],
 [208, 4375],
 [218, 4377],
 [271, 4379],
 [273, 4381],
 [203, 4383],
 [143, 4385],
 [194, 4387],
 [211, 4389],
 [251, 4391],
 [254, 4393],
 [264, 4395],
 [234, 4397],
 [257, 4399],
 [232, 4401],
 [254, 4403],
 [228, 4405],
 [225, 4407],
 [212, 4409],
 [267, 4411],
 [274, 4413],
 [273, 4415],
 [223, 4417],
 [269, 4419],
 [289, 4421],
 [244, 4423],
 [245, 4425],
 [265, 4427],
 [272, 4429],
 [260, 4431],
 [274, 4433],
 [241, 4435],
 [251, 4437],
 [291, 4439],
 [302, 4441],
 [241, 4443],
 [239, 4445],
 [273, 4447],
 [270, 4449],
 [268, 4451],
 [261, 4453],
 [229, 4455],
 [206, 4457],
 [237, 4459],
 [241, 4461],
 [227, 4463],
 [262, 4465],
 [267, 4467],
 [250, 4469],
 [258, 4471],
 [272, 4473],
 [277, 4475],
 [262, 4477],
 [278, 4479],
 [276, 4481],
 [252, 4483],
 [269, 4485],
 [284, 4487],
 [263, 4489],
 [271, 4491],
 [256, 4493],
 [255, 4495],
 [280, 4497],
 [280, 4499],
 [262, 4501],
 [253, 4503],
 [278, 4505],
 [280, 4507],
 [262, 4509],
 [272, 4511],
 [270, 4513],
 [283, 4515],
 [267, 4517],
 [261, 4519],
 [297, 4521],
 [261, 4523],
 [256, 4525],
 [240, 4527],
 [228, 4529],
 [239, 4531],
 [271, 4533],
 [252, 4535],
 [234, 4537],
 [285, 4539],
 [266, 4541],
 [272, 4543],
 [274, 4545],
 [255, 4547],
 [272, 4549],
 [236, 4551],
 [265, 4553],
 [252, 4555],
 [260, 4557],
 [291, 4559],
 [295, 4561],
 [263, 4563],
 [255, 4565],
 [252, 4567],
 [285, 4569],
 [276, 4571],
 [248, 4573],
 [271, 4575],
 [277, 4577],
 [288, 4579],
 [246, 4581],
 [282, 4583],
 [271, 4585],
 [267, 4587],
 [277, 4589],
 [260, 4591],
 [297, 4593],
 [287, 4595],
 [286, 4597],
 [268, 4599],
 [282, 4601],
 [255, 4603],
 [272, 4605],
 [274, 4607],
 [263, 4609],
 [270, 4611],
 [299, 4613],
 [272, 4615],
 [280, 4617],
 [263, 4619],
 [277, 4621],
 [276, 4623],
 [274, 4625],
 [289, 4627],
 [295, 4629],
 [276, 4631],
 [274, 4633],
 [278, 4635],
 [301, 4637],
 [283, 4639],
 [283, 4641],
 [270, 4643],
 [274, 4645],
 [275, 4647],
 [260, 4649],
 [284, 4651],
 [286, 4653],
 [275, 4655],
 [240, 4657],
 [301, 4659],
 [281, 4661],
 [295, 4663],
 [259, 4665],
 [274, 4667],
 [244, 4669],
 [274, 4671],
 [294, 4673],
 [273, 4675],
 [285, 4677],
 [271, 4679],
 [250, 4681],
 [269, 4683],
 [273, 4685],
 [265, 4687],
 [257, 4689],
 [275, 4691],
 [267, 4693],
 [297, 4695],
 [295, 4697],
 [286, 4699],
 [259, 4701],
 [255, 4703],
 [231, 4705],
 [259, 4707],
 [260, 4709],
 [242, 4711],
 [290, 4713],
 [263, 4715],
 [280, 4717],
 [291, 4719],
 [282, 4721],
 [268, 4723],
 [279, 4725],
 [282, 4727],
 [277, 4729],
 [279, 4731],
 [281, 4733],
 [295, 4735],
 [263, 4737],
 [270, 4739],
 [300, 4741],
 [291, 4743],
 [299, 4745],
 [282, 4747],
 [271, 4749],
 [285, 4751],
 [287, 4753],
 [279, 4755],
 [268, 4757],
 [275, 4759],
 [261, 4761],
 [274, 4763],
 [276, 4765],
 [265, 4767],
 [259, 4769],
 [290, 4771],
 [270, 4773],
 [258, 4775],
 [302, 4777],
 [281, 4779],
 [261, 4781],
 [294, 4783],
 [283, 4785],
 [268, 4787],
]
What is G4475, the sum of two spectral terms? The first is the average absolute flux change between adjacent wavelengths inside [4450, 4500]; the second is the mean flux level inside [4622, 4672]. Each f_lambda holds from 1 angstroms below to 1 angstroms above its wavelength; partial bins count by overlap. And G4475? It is 292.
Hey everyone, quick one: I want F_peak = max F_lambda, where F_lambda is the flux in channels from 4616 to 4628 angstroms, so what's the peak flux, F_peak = 289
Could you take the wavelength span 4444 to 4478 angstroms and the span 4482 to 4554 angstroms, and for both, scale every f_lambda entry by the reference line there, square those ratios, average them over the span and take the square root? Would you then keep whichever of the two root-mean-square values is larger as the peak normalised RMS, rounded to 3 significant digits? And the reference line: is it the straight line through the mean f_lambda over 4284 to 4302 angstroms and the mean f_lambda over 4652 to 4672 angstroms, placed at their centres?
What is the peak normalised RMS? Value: 1.09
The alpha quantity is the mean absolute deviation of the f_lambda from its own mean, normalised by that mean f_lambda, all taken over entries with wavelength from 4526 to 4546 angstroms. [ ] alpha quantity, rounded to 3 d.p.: 0.068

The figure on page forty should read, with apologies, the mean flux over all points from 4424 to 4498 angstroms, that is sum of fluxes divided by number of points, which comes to 260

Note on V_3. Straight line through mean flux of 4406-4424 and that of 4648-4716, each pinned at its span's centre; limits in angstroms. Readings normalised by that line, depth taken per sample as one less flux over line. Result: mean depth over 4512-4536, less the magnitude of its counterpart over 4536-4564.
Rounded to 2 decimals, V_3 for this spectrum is -0.02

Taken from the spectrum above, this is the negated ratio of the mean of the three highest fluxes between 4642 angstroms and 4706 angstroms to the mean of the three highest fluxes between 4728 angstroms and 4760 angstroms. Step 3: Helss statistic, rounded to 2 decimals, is -1.00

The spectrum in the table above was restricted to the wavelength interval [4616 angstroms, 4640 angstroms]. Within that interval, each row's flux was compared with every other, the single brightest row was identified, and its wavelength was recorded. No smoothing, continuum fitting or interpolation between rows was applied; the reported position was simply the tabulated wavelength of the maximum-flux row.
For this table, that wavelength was 4637 angstroms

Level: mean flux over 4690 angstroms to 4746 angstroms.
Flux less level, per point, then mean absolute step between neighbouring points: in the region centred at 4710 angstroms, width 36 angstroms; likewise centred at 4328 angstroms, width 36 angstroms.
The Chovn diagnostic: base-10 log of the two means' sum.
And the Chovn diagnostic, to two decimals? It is 1.69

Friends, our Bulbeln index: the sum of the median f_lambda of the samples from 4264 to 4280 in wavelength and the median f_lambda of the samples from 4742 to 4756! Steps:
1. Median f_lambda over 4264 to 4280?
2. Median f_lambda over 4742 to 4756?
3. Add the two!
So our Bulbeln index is 510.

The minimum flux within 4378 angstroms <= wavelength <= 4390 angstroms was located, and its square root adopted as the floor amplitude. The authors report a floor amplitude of 12.0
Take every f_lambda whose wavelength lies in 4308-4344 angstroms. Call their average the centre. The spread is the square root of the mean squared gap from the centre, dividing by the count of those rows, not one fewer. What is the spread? 41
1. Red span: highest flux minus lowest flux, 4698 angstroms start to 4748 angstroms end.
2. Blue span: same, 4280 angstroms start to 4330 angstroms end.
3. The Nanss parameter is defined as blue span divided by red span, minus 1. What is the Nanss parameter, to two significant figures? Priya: 0.75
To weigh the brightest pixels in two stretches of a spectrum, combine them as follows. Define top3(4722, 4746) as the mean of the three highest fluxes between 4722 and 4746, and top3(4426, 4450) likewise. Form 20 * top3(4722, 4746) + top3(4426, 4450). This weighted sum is 6249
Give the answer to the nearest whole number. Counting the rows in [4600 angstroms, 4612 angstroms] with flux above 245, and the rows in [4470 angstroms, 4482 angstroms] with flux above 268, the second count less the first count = -2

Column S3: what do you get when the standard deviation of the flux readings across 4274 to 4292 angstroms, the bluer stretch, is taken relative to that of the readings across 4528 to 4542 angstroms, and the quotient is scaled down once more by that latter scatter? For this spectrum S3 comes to 0.05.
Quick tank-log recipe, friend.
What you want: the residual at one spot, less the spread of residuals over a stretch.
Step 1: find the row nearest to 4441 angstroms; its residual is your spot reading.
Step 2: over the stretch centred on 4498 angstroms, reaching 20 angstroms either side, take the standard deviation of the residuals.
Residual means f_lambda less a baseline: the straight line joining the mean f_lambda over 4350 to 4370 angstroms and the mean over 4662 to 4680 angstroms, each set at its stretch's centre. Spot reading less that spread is 40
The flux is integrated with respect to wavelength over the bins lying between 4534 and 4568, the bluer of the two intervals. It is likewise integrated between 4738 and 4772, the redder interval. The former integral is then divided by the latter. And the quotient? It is 0.95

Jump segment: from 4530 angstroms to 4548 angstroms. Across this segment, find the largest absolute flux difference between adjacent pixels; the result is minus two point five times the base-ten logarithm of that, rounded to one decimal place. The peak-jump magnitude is -4.3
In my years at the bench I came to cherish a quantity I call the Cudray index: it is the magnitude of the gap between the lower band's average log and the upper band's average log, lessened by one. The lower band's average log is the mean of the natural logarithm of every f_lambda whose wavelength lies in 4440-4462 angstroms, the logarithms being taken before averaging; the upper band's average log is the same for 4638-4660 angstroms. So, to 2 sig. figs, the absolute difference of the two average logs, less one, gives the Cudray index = -0.91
